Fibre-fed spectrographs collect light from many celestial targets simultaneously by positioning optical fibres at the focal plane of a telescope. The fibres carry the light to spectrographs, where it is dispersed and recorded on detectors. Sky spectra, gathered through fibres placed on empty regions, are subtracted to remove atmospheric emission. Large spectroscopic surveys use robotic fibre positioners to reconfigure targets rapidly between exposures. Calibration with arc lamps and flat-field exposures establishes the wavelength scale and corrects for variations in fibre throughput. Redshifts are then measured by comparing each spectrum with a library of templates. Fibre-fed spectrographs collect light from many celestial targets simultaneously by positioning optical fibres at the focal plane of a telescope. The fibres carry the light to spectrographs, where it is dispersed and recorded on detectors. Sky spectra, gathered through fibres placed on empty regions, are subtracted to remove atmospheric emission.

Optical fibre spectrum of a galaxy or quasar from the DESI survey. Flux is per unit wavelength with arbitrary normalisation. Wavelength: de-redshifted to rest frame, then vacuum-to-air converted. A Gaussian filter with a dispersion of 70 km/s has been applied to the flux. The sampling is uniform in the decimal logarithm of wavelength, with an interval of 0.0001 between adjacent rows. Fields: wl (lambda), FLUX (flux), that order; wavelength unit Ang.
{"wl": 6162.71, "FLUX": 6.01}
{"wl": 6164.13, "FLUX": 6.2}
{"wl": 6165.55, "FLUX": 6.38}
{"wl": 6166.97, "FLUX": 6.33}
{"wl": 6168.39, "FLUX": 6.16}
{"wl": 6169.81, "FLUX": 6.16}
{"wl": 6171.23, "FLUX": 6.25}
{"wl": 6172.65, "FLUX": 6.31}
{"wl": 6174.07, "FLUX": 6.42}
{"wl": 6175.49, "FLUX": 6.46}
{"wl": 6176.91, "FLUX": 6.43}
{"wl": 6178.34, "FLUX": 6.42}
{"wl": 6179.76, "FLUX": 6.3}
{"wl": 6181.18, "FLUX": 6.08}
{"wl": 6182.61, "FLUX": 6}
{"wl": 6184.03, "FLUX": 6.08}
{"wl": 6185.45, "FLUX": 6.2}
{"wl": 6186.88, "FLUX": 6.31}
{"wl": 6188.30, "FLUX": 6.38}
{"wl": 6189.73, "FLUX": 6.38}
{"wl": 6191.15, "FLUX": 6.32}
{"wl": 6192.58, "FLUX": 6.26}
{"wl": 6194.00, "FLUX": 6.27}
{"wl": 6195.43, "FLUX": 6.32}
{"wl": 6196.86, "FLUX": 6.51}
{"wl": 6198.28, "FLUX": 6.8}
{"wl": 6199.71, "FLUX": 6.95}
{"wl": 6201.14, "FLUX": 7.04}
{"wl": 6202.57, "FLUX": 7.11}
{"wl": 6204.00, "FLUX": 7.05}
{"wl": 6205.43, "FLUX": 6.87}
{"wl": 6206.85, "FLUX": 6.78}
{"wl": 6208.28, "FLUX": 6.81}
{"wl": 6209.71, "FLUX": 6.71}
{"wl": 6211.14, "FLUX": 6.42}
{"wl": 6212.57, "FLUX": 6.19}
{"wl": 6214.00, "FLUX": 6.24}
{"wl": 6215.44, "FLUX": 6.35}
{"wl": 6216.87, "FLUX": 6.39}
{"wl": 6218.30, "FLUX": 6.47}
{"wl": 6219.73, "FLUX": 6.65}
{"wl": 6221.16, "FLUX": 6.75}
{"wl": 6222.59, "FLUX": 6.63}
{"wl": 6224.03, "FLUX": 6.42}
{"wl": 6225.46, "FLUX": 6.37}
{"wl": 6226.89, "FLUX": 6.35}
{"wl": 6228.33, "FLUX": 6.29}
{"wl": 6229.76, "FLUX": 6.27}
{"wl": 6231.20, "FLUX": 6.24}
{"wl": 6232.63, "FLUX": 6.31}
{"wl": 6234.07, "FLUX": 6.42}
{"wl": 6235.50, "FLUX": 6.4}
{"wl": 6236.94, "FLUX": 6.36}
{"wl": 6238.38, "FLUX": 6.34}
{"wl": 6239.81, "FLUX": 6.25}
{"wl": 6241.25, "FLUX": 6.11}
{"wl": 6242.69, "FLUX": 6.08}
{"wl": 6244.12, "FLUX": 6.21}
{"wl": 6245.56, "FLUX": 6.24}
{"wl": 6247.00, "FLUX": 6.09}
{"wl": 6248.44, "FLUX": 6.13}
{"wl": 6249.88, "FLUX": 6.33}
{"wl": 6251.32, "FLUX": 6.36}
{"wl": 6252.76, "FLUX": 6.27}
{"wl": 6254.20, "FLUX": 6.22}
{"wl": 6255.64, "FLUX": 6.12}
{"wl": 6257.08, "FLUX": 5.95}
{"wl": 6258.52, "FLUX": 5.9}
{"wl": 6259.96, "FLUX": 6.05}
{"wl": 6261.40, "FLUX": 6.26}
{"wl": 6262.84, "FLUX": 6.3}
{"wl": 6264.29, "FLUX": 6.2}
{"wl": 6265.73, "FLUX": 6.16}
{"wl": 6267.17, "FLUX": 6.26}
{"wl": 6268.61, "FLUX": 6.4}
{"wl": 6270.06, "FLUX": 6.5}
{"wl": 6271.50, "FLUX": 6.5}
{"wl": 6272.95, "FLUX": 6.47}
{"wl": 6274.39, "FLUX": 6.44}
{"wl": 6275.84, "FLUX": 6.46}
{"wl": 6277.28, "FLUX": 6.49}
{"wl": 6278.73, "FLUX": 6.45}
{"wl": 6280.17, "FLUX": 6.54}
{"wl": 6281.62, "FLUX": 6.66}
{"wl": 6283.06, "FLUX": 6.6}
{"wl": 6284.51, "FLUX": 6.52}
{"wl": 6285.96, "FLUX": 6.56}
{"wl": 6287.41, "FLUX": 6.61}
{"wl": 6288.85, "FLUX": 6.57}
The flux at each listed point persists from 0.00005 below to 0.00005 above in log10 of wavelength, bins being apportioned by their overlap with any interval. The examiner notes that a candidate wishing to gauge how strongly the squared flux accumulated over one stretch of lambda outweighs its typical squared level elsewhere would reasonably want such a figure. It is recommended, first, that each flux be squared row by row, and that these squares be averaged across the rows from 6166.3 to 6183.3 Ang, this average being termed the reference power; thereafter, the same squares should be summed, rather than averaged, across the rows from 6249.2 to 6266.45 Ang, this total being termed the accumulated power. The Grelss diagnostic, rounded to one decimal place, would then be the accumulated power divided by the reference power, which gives 11.6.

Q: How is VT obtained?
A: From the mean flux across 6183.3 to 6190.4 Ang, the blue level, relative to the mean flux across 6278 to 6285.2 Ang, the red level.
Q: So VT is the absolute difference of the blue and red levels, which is 0.28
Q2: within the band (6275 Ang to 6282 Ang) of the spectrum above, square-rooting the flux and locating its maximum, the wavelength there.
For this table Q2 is 6281.62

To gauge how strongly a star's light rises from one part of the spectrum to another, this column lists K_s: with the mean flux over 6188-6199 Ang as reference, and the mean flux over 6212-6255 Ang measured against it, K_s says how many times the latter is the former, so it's 0.99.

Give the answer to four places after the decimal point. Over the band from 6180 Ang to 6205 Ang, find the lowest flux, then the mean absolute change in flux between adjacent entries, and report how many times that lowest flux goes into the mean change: 0.0155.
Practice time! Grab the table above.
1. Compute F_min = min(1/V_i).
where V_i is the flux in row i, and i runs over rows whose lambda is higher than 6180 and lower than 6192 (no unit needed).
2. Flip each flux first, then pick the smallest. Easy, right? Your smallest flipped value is 0.157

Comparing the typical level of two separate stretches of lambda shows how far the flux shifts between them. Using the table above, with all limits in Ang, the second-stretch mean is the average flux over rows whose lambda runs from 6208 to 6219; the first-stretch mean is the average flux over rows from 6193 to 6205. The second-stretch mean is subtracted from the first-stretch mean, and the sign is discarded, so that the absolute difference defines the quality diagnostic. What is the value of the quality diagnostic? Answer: 0.31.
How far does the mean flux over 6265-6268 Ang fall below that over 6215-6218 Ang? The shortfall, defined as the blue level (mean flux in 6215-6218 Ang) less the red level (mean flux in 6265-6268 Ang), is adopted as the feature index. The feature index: 0.16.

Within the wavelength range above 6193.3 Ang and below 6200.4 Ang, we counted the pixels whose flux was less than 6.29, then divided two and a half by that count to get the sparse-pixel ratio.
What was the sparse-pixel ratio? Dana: 2.5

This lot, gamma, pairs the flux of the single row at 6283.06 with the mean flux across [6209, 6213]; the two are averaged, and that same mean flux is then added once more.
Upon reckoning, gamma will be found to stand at 13.0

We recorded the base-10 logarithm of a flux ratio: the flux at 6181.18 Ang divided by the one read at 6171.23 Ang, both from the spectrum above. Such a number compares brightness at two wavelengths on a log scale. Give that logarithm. -0.012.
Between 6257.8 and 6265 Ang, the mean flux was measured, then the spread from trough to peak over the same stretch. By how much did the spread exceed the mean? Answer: -5.7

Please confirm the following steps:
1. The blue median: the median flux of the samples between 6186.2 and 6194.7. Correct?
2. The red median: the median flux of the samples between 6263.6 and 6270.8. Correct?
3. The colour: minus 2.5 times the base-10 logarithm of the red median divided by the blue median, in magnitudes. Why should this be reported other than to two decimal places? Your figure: 0.01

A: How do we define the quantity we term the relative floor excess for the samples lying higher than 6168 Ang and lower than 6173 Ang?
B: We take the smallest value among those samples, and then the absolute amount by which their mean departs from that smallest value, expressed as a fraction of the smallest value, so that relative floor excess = 0.010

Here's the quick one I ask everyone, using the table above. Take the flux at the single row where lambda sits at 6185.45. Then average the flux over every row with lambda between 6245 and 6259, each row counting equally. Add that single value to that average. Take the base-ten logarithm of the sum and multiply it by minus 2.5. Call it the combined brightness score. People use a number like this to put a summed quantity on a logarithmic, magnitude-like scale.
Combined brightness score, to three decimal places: -2.730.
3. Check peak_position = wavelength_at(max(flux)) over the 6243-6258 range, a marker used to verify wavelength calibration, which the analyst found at 6251.32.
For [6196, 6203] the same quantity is 6202.57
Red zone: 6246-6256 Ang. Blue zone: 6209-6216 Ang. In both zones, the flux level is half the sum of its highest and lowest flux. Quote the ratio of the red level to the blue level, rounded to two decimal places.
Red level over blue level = 0.97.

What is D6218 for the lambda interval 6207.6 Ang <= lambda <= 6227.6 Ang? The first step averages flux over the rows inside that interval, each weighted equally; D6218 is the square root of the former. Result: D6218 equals 2.55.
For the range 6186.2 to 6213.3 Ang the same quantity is 2.57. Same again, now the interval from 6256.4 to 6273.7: 2.50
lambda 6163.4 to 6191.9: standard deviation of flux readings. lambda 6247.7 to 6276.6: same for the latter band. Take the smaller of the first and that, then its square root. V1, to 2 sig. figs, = 0.36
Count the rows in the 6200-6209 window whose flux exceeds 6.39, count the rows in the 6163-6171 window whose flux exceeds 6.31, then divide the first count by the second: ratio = 3.0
